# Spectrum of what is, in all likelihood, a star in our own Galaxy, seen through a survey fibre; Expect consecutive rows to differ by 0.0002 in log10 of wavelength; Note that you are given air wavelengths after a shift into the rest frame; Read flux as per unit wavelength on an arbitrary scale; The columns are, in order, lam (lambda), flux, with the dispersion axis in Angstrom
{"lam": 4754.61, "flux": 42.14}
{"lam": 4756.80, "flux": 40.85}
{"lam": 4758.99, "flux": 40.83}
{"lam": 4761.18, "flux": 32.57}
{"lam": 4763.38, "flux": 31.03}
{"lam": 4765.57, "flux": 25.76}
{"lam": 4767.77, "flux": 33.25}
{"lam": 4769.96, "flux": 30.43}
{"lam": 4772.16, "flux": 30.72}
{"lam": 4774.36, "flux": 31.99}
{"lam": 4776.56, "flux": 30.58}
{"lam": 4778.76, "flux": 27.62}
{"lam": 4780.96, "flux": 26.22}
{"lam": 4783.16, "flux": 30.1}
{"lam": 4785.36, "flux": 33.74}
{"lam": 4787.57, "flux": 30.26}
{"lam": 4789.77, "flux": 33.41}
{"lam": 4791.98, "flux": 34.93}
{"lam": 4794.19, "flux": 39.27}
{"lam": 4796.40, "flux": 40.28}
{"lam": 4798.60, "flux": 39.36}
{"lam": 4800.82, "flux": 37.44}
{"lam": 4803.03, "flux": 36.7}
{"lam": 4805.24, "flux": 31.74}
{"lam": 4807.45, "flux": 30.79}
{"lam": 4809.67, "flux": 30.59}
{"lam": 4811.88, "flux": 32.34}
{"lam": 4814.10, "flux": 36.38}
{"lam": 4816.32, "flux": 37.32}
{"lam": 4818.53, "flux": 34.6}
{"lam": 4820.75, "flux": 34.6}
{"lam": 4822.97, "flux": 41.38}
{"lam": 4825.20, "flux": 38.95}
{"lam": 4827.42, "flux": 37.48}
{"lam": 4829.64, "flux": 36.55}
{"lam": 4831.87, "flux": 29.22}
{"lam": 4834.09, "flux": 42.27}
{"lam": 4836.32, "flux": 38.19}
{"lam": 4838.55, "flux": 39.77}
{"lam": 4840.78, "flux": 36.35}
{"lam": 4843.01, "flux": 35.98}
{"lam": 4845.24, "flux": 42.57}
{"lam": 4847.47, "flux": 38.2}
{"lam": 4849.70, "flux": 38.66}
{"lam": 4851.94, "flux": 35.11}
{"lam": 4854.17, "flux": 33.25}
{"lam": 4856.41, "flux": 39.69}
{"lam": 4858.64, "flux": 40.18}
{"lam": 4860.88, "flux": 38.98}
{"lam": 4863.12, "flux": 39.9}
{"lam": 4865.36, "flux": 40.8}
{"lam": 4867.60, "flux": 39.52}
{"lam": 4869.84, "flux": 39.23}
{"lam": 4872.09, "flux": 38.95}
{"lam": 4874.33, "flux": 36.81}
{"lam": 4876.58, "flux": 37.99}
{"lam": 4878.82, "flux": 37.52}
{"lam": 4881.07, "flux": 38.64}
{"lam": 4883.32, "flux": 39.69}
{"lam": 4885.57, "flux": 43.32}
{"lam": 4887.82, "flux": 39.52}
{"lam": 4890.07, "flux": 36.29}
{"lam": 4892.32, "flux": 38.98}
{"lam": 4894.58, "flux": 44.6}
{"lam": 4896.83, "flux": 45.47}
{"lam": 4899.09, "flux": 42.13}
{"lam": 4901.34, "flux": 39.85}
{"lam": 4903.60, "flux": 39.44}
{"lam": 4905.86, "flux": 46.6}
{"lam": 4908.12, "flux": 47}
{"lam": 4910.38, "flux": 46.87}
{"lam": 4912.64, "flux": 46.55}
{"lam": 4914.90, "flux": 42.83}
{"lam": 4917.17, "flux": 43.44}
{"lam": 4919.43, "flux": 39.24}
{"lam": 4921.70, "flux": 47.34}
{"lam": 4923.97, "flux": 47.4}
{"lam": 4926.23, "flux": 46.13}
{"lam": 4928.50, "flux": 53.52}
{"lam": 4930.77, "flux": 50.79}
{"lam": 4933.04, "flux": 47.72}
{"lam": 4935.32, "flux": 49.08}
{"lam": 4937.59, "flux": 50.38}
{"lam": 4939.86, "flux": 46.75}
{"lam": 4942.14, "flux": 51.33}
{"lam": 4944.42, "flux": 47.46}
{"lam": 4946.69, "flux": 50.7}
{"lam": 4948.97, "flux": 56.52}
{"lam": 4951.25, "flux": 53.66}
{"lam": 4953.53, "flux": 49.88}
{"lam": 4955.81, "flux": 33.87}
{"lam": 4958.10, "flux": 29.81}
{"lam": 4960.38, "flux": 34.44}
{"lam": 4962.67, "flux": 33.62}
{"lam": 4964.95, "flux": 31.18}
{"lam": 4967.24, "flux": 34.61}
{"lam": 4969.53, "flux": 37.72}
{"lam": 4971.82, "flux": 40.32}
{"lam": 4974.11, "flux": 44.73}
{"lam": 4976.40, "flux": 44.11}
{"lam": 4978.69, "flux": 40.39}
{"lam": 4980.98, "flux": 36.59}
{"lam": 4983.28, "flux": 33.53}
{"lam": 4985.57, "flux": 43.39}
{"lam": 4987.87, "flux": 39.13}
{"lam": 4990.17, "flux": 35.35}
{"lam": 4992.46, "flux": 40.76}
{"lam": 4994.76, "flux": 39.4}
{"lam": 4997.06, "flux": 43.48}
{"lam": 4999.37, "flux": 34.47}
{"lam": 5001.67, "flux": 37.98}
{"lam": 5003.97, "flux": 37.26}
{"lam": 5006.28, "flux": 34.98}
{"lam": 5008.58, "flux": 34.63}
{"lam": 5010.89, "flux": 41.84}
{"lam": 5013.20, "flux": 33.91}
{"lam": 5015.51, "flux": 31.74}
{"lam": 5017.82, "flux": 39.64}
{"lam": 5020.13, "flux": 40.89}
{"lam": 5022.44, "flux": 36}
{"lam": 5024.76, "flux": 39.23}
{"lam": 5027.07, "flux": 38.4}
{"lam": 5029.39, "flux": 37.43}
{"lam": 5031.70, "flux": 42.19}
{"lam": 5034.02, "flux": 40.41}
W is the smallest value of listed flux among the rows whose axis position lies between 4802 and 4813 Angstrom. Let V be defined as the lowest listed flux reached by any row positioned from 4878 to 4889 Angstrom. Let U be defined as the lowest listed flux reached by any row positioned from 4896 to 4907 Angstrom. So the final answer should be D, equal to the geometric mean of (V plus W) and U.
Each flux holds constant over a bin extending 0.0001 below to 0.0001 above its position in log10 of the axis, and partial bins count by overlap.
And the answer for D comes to 52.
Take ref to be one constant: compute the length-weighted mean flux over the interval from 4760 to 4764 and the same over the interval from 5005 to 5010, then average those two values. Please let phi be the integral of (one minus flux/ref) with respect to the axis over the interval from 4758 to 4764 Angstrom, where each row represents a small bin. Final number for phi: -0.24 Angstrom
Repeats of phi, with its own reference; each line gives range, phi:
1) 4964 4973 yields -0.66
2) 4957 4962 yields 0.20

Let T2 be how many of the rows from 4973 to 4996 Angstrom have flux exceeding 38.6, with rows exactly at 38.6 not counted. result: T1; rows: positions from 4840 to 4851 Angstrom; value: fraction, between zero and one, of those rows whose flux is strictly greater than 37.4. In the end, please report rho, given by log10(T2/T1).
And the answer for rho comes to 1.1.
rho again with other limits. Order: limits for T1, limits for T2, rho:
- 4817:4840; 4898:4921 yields 1.2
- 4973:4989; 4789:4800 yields 0.6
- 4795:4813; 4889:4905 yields 1.2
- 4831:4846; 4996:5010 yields 0.2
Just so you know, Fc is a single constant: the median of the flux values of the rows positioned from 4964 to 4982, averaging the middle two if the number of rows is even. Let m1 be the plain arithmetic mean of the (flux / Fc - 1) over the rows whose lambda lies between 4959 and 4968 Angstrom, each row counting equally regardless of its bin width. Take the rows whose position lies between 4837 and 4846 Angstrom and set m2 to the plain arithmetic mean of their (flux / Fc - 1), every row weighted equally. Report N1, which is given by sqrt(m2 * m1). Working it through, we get 0.04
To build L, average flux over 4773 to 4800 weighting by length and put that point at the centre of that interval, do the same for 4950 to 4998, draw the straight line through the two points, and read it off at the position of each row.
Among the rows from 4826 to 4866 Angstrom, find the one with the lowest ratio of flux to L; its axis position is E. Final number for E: 4831.87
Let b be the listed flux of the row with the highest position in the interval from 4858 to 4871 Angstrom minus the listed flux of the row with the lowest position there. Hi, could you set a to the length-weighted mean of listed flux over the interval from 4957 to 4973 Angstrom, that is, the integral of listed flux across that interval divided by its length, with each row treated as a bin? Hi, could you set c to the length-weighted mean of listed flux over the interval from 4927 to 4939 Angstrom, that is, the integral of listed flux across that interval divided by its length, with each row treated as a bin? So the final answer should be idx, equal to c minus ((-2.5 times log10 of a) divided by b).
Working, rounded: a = 35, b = -1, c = 50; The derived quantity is 46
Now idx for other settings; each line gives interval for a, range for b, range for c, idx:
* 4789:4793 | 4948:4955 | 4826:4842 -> 37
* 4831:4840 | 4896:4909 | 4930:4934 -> 52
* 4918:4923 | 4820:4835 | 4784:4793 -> 34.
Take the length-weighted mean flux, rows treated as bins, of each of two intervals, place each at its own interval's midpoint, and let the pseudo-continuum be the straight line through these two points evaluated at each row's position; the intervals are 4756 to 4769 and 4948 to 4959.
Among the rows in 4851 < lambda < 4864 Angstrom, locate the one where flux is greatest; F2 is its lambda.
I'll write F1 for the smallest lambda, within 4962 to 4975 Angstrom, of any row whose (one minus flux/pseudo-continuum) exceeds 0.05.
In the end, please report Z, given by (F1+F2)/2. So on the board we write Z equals 4910.7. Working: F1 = 4962.67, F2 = 4858.64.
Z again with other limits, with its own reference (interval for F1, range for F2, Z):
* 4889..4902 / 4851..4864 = 4874.4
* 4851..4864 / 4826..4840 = 4843.0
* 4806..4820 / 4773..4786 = 4796.4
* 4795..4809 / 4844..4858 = 4825.2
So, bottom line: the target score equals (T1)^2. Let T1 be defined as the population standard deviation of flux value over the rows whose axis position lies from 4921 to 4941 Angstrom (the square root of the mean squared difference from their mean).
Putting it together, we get 5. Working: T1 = 2.2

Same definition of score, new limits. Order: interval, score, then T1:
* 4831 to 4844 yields 16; 4.1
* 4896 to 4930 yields 14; 3.7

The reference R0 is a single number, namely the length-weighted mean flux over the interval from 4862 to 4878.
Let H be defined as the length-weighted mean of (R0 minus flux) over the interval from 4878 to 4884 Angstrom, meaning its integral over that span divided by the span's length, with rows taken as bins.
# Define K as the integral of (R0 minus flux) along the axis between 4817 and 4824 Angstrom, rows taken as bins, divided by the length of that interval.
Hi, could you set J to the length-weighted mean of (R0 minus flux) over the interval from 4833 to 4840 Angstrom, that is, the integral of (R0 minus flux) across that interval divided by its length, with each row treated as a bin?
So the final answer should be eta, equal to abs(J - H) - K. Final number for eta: -1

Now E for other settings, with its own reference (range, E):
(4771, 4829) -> 4780.96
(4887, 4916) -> 4890.07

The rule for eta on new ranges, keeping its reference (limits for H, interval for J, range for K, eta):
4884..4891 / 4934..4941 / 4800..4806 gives 5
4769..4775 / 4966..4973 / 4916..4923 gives 11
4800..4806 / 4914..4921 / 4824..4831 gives 5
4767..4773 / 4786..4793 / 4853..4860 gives 0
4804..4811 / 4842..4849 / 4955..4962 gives 1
